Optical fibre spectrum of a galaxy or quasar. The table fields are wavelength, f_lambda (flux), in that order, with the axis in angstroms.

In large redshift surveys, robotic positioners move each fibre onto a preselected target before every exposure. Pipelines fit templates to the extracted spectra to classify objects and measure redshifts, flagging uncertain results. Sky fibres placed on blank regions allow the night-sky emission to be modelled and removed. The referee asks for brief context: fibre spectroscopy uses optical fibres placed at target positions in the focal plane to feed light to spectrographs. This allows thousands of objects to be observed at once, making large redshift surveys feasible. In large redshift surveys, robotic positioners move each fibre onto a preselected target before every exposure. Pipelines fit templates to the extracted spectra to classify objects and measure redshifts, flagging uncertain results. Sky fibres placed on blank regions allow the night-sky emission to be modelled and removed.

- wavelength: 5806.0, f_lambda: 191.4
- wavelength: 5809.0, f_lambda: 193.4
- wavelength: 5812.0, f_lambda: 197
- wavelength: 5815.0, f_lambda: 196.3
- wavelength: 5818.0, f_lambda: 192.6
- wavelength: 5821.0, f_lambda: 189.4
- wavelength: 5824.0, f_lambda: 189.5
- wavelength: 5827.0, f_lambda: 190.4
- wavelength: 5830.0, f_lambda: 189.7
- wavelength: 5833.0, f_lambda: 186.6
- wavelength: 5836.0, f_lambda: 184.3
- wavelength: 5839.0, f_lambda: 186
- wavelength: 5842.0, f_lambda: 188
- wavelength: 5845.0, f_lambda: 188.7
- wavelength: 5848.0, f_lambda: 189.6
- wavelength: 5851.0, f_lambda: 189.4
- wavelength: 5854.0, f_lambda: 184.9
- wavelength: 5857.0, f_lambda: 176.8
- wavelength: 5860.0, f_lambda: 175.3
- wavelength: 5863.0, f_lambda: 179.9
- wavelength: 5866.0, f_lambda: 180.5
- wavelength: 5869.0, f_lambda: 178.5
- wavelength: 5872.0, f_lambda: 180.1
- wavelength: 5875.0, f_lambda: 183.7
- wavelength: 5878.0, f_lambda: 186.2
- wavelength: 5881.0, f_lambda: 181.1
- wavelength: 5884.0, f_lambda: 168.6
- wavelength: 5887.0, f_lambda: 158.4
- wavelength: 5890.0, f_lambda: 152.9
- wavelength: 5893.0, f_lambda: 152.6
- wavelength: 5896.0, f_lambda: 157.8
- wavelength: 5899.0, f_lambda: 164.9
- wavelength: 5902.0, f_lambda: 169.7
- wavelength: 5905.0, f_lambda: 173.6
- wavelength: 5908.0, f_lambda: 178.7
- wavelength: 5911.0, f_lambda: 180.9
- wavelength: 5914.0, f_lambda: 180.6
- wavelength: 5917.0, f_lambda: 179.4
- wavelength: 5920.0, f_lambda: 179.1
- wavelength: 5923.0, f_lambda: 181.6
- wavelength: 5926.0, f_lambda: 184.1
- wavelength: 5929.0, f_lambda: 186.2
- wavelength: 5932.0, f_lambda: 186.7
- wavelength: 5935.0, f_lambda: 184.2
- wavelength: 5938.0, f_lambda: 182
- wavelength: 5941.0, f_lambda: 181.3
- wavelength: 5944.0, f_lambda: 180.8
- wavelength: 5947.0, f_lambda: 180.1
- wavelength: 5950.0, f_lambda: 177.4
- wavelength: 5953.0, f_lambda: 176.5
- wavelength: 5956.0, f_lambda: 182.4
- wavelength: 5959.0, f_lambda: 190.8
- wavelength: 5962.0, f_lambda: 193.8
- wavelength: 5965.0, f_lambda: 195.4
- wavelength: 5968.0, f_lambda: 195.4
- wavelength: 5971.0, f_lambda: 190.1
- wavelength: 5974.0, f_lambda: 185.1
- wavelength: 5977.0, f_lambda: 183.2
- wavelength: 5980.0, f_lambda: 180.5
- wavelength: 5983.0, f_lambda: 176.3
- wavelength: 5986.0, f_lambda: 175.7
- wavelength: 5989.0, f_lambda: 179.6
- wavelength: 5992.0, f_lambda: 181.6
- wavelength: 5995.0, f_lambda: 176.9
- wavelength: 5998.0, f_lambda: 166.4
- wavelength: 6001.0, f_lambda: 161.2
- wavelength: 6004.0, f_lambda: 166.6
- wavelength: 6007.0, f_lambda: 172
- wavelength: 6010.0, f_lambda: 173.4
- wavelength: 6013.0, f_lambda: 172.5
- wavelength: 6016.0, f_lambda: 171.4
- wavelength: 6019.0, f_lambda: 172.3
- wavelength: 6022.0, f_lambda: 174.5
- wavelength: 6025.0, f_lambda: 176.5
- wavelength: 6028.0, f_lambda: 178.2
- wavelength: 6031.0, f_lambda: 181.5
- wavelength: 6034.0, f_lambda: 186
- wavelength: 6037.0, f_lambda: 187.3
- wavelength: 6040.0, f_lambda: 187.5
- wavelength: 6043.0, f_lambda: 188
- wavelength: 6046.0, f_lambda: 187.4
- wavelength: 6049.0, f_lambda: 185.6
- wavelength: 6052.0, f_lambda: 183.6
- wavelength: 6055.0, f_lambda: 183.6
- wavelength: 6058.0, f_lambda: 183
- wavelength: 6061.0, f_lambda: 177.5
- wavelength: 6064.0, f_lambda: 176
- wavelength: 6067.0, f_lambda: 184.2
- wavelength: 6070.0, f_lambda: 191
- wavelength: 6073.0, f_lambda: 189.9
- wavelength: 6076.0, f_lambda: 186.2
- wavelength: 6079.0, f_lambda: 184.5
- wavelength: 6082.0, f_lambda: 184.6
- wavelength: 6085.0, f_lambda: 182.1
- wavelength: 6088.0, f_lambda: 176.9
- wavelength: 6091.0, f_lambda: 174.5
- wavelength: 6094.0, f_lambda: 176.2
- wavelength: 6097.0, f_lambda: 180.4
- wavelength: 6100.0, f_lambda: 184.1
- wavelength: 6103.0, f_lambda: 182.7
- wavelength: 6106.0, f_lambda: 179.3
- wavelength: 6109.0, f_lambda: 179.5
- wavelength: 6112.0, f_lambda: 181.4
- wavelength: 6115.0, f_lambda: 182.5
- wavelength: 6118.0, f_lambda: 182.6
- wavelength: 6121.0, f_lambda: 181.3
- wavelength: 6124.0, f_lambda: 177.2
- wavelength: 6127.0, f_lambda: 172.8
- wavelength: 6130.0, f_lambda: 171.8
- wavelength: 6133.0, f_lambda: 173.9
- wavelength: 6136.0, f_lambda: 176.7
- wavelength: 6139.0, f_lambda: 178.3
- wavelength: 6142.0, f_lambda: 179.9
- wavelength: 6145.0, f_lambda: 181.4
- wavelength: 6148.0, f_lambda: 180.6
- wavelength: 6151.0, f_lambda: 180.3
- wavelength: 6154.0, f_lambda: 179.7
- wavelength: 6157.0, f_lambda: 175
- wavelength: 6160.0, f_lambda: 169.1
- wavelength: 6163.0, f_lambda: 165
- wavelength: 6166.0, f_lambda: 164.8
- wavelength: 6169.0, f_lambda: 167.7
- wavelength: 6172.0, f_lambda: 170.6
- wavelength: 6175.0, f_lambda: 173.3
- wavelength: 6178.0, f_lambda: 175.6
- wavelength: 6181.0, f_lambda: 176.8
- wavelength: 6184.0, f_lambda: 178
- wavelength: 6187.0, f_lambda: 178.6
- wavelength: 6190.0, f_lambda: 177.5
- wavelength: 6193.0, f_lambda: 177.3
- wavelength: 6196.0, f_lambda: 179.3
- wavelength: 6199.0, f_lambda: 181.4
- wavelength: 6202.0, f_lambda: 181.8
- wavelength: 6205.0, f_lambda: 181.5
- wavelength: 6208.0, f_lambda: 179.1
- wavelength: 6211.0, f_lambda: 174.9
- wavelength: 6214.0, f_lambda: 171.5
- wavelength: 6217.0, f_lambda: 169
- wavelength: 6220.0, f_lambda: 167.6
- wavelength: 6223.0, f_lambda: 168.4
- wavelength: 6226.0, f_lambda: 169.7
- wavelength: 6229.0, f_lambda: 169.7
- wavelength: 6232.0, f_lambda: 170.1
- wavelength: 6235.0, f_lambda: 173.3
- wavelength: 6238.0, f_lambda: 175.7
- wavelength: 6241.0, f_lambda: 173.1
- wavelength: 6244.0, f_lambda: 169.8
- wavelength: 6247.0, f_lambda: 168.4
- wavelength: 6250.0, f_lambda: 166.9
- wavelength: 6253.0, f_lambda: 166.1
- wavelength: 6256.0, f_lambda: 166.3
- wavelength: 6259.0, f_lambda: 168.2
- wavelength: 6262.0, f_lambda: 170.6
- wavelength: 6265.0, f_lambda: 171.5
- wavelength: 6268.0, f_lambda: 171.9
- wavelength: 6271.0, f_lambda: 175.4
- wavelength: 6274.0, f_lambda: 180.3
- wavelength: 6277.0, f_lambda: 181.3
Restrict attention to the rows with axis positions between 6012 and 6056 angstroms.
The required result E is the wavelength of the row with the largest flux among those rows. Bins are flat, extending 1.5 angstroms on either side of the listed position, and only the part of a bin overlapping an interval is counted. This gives 6043.0 angstroms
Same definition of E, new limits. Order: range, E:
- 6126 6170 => 6145.0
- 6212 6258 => 6238.0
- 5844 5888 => 5848.0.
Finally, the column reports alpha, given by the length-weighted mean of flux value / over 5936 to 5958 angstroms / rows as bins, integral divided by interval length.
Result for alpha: 180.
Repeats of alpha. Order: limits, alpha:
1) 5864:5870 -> 180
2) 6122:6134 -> 174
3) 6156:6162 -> 171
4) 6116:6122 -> 182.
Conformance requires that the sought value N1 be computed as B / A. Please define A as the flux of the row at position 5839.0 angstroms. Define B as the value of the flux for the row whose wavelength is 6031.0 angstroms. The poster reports 0.98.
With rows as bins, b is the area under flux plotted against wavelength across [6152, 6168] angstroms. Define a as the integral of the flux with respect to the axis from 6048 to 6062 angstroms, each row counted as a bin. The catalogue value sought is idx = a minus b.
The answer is -176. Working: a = 2558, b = 2735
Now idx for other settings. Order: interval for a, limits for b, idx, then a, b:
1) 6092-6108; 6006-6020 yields 472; 2885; 2413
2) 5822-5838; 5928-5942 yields 432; 3009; 2577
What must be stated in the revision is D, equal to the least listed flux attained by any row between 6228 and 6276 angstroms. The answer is 166.1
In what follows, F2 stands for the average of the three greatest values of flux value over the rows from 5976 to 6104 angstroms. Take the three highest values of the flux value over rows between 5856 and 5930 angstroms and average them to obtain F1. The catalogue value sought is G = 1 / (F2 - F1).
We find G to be 0.24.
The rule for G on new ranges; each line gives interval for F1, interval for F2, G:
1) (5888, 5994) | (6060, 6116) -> -0.17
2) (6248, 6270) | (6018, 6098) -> 0.05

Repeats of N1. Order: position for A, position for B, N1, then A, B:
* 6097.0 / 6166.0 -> 0.91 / 180.4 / 164.8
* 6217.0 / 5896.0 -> 0.93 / 169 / 157.8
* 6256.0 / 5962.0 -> 1.17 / 166.3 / 193.8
